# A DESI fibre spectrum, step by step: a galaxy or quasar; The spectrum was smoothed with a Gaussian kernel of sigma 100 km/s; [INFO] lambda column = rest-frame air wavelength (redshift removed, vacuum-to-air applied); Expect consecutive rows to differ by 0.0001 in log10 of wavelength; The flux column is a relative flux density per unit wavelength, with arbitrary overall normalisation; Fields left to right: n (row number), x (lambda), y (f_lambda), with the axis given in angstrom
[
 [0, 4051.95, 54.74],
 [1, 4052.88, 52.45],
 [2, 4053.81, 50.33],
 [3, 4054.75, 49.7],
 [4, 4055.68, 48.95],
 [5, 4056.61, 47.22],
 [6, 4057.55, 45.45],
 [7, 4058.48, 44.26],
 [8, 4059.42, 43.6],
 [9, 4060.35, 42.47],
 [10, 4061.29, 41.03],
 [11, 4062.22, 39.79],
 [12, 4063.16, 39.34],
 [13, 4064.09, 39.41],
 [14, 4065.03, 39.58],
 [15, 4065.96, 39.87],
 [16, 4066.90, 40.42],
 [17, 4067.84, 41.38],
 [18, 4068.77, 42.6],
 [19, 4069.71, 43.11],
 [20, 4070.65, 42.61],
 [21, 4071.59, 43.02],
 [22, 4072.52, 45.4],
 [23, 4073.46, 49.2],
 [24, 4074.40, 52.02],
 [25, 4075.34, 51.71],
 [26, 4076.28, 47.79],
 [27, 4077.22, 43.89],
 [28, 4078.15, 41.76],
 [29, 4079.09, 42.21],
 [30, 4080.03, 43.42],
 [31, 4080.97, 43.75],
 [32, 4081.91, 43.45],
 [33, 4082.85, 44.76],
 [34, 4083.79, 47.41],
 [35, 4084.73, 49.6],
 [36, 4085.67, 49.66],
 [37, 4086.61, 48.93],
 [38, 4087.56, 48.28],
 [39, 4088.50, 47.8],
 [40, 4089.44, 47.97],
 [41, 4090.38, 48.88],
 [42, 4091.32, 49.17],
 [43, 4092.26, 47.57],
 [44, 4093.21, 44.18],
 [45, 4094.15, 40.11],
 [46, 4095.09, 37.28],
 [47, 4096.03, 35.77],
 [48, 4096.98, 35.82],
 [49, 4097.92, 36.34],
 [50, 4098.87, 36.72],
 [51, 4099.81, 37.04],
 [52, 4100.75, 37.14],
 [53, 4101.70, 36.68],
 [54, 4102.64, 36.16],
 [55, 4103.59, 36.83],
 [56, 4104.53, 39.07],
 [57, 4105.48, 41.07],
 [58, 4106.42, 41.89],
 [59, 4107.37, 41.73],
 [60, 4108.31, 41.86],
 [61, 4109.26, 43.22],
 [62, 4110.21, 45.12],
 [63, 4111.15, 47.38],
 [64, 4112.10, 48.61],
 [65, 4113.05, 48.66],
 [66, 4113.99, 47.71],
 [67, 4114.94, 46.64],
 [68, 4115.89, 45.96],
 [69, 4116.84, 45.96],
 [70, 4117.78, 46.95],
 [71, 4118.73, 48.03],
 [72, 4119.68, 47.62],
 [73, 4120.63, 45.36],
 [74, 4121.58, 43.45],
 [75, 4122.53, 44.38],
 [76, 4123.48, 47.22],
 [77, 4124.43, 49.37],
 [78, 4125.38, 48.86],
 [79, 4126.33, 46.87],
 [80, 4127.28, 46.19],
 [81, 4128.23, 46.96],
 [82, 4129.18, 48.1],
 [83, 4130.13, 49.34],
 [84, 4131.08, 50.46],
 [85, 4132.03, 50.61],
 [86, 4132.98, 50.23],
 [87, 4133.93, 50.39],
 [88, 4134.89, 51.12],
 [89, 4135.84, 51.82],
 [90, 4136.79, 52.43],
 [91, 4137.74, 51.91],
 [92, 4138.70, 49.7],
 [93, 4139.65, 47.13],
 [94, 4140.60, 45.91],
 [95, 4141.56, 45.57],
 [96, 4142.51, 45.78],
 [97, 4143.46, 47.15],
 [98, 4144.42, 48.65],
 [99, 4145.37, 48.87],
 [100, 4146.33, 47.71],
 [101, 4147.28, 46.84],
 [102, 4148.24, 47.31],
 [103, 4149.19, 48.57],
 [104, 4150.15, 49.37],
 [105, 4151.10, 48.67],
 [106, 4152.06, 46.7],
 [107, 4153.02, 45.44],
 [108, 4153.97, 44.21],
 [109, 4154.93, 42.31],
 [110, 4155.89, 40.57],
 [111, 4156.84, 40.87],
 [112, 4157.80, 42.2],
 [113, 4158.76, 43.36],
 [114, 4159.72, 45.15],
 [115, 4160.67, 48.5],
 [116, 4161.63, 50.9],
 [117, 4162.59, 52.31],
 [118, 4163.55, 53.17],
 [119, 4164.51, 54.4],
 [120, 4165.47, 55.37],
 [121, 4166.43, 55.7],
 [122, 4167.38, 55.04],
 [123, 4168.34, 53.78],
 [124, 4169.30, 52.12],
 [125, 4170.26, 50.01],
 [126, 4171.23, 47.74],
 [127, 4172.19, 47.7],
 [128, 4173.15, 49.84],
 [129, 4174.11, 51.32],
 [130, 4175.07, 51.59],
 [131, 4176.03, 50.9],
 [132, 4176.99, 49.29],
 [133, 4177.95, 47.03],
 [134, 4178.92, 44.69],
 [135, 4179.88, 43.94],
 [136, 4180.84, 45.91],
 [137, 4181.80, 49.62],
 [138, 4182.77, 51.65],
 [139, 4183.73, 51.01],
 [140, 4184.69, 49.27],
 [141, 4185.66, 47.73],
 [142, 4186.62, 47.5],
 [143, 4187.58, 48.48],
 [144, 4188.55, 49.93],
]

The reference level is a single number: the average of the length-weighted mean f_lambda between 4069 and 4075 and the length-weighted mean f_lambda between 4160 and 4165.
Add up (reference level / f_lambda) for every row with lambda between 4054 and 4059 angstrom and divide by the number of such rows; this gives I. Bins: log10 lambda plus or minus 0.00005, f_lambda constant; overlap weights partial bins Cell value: 1.04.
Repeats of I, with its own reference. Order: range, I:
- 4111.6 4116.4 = 1.03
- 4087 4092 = 1.01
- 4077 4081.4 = 1.13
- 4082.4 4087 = 1.02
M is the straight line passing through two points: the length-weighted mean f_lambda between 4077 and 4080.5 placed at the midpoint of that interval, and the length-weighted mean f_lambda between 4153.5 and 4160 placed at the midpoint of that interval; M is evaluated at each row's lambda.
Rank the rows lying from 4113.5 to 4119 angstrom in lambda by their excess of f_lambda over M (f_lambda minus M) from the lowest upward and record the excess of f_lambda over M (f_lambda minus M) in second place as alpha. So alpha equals 3.3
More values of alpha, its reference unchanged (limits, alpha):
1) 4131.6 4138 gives 7.8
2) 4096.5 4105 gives -6.6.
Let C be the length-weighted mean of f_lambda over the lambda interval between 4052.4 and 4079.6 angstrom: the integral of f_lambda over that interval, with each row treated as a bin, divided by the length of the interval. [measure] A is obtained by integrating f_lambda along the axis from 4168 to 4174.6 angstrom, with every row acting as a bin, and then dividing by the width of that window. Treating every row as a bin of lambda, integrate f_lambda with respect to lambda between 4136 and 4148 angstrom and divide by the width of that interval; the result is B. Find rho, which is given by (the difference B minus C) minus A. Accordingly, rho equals -47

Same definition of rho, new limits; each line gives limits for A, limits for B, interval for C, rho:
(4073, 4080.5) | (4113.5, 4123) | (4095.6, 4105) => -37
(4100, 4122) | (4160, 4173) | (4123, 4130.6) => -40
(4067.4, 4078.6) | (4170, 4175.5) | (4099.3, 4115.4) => -38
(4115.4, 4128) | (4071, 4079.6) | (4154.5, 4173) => -49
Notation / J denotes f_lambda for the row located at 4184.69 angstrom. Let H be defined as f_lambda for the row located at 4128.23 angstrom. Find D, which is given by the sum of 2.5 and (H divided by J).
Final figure 3.45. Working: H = 46.96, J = 49.27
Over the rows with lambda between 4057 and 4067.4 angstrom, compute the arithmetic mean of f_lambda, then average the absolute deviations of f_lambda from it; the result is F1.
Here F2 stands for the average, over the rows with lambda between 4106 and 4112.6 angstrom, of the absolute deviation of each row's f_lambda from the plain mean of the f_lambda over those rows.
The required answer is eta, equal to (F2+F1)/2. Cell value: 2.1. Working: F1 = 1.9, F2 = 2.4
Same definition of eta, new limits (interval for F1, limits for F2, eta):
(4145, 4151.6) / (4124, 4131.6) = 1.0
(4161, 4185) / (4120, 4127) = 2.2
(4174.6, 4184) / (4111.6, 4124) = 1.9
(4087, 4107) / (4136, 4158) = 3.5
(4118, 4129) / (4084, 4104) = 3.5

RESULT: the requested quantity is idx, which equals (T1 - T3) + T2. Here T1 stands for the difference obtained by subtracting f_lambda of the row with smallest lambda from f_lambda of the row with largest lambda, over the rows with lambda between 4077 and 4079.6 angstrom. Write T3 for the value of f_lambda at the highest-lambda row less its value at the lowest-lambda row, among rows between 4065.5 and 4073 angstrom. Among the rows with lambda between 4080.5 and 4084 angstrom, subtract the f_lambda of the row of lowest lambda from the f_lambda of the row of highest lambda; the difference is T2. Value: -4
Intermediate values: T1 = -2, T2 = 4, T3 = 5.5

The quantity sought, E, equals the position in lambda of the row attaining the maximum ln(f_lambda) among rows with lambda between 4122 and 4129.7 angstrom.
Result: 4124.43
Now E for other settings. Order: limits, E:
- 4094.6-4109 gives 4106.42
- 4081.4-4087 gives 4085.67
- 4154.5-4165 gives 4164.51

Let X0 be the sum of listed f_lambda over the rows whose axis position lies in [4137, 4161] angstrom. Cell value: 1158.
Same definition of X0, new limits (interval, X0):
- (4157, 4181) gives 1242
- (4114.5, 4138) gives 1206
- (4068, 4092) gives 1158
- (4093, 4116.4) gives 1029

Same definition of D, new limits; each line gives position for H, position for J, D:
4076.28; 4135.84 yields 3.42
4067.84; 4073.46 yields 3.34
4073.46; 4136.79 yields 3.44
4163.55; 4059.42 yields 3.72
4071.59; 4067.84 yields 3.54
